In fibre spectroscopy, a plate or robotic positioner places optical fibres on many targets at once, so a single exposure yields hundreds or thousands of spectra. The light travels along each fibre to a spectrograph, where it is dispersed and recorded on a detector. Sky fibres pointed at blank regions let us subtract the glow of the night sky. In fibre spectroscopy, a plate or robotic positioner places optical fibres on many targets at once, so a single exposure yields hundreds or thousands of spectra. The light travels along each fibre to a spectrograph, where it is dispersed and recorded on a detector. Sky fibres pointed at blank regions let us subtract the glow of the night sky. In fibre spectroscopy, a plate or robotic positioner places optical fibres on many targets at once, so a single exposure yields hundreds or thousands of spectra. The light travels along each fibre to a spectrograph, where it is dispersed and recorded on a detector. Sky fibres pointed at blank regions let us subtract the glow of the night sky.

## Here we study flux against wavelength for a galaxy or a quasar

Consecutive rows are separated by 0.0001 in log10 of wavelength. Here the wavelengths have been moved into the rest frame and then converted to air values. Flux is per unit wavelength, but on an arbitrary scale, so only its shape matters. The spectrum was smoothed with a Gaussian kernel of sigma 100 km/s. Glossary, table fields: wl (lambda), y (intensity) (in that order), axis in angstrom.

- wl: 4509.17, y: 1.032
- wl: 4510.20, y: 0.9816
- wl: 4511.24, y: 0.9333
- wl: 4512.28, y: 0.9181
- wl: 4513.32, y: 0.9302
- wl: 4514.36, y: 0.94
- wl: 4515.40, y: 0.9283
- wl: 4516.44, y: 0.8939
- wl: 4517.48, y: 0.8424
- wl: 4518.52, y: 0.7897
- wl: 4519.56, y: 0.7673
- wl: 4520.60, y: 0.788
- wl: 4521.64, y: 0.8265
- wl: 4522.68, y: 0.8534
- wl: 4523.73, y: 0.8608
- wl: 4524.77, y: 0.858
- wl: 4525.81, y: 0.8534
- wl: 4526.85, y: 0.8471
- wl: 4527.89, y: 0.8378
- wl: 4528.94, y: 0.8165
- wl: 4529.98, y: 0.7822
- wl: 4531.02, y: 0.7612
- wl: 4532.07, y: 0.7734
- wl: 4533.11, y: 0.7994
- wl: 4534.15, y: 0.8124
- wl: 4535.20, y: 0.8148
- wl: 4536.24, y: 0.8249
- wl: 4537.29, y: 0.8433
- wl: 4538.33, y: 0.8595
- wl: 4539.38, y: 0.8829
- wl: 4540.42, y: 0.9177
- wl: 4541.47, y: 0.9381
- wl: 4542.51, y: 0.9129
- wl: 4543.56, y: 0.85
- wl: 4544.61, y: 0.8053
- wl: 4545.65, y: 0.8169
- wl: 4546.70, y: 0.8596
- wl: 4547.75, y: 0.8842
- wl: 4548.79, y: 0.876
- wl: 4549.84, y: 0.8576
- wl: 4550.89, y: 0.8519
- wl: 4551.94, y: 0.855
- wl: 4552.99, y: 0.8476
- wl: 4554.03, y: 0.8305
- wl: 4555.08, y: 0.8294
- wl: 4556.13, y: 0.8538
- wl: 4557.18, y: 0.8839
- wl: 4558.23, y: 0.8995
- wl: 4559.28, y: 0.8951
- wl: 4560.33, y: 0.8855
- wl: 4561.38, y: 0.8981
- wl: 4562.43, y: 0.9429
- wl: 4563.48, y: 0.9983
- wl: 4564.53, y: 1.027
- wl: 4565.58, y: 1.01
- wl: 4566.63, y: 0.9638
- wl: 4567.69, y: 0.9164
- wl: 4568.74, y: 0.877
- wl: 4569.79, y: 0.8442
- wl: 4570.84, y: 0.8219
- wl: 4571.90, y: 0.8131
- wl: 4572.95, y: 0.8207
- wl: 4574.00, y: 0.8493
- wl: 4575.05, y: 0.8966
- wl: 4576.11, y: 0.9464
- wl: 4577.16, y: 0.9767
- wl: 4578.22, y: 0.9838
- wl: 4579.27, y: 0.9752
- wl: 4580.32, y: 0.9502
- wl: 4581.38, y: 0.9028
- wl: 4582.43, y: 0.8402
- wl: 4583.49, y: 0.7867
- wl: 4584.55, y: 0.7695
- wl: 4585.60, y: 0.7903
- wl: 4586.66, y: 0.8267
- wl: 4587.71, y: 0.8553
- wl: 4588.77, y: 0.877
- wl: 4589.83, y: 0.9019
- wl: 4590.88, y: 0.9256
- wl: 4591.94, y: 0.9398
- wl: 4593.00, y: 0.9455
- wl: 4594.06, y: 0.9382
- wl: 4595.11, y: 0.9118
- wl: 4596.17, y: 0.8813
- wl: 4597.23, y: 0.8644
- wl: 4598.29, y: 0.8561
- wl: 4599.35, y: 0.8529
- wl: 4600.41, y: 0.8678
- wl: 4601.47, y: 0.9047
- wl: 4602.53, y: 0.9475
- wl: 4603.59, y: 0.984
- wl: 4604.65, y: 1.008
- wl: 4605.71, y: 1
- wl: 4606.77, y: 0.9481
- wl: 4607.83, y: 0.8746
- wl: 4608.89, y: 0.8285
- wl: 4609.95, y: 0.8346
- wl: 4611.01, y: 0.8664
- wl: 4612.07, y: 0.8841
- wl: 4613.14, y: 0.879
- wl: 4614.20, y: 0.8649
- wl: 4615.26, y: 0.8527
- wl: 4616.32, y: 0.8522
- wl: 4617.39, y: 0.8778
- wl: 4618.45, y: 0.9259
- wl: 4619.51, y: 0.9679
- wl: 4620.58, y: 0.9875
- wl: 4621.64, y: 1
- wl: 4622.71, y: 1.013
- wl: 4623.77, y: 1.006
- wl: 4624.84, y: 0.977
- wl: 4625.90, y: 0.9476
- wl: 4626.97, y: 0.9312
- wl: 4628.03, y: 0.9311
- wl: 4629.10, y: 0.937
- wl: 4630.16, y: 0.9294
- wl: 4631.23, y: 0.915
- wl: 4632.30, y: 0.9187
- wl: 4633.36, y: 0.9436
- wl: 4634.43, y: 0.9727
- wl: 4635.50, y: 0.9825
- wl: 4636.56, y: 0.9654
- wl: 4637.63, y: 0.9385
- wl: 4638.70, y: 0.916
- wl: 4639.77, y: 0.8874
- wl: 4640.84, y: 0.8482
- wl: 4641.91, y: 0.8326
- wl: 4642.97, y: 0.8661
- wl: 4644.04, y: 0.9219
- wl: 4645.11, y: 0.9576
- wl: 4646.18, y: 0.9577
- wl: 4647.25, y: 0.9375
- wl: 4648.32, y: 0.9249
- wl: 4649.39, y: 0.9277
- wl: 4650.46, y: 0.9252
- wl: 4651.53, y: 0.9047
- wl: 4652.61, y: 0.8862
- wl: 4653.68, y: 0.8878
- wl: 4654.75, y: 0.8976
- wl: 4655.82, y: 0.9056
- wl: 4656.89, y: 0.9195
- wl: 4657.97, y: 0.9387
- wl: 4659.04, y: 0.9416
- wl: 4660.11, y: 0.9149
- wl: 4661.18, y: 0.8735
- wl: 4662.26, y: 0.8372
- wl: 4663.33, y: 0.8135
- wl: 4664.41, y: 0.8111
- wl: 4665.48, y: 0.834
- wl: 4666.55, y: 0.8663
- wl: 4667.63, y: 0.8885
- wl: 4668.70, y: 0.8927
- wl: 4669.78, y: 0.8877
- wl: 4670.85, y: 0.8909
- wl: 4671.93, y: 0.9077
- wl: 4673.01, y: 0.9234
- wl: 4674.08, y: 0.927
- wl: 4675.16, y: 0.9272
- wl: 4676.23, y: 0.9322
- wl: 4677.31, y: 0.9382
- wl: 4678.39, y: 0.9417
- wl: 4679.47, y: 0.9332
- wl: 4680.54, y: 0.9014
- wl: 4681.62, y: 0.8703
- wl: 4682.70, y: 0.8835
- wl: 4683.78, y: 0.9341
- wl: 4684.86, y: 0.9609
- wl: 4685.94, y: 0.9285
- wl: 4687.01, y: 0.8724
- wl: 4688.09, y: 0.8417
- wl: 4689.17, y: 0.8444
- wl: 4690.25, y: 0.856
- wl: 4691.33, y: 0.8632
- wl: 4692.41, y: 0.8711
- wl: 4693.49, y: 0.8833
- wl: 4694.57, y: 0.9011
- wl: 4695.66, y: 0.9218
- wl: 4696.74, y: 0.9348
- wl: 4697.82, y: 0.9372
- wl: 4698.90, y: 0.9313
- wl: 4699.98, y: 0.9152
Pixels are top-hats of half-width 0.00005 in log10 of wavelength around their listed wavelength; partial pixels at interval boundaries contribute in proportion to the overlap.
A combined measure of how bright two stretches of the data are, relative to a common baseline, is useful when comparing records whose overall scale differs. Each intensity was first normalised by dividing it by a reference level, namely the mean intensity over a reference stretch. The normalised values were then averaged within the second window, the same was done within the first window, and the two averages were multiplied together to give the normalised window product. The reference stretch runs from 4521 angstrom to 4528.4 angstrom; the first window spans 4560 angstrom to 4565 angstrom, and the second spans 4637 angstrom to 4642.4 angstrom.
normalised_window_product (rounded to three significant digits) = 1.17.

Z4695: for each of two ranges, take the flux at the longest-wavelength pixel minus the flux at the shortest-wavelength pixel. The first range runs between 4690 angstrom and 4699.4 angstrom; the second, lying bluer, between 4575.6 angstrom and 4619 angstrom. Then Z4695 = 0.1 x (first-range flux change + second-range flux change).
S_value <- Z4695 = 0.005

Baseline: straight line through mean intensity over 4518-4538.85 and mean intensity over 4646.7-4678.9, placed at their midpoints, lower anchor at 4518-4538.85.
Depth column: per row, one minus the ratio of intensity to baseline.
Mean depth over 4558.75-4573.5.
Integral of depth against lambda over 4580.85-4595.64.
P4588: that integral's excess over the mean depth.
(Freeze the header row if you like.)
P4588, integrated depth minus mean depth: -0.2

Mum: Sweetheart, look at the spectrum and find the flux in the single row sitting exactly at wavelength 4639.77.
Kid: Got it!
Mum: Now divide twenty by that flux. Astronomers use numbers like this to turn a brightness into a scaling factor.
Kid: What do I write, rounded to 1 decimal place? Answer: 22.5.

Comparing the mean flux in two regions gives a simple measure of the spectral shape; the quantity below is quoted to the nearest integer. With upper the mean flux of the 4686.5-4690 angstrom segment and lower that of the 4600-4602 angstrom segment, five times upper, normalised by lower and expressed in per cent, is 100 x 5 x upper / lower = 481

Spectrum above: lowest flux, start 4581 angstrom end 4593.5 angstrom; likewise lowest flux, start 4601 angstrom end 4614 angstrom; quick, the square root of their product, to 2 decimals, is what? 0.80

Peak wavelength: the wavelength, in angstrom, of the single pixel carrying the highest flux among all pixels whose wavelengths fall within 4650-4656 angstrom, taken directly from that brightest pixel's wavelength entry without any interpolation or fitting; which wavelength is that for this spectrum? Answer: 4650.46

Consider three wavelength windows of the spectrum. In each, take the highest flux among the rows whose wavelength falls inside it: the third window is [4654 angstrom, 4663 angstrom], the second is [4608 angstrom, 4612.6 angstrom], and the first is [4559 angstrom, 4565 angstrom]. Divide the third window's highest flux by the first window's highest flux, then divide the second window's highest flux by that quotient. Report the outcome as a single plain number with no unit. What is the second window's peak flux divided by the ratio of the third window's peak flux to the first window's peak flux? 0.96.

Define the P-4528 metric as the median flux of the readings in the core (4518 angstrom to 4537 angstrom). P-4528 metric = 0.816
